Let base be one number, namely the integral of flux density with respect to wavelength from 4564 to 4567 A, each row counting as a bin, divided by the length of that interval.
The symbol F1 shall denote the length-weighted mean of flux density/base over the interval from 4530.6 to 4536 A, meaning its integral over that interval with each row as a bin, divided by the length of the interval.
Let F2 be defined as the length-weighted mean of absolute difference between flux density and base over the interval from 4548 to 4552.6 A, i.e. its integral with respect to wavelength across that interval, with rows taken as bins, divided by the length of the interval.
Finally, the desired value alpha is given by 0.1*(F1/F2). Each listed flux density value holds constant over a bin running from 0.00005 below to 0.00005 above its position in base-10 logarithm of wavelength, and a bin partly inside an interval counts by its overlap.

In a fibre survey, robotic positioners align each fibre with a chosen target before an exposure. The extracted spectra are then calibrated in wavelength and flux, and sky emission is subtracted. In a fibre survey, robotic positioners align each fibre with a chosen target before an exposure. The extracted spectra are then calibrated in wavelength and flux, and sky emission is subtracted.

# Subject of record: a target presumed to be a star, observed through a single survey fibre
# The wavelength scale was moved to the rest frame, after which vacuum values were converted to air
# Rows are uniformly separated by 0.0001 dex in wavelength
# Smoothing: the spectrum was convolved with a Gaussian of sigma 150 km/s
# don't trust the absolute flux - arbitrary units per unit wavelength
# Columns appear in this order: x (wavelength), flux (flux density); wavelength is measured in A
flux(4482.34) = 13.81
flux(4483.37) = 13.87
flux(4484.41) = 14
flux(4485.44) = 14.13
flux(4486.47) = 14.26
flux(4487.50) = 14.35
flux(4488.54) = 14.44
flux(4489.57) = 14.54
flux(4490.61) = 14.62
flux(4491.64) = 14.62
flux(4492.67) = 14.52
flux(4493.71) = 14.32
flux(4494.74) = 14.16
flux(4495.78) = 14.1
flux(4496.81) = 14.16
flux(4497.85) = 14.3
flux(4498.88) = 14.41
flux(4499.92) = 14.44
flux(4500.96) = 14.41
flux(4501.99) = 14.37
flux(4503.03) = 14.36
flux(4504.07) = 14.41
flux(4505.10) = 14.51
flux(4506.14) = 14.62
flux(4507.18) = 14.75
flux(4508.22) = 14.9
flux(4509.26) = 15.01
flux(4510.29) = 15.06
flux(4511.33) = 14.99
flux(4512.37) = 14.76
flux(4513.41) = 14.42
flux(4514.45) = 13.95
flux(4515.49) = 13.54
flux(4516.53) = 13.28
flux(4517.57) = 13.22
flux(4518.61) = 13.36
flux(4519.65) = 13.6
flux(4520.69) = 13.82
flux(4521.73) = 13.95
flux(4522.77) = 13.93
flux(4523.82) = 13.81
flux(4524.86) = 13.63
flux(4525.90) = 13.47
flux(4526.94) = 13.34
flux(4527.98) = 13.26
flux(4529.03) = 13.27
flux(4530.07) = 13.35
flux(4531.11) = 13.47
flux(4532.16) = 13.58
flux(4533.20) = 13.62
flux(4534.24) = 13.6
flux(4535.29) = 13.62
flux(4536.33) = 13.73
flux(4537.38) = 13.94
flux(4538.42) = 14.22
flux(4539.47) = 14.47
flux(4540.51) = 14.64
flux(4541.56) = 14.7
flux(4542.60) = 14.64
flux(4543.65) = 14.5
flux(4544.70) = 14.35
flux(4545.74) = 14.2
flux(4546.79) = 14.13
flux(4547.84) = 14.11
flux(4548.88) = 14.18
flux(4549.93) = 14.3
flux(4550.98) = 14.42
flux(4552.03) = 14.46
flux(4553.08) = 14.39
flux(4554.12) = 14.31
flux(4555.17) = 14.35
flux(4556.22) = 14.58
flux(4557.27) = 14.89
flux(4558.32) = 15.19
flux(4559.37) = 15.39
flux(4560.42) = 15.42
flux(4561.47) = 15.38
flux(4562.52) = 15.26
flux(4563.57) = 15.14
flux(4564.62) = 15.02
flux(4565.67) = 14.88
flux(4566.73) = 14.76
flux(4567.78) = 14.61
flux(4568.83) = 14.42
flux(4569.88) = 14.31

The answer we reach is 0.17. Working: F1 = 0.913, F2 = 0.6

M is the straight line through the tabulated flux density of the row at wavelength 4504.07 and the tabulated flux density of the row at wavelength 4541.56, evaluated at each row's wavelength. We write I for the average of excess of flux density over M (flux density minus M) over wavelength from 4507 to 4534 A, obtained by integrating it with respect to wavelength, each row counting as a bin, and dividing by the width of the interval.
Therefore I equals -0.7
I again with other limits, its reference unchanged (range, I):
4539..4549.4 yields -0.3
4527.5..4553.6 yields -0.6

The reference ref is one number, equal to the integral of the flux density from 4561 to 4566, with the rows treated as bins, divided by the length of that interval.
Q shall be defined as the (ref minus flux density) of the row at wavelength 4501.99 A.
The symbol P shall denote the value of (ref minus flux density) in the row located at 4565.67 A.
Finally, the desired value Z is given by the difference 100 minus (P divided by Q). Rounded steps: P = 0.27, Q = 0.78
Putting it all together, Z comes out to 99.7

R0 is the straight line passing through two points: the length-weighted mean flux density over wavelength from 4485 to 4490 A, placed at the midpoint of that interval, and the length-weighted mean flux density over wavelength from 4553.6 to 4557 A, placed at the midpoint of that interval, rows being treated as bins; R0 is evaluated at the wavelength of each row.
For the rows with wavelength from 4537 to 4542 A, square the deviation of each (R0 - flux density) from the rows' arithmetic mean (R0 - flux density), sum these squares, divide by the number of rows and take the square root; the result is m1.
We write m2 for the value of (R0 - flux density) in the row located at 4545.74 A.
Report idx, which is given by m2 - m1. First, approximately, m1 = 0.3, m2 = 0.2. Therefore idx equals -0.04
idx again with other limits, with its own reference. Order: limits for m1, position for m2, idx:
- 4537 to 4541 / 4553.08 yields -0.20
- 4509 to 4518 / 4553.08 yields -0.66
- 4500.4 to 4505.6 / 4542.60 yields -0.26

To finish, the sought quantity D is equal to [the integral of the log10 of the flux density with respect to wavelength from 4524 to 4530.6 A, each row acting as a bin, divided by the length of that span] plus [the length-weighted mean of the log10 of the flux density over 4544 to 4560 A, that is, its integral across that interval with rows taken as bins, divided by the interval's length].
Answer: 2.29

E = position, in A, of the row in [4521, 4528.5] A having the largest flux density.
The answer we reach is 4521.73 A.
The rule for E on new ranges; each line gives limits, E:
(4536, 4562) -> 4560.42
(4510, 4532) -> 4510.29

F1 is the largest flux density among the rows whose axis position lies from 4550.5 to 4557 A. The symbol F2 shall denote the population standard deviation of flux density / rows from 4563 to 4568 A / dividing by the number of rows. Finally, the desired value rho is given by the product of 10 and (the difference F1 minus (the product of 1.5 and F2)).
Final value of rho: 143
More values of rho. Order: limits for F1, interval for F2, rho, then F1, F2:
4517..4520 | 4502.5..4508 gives 134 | 13.6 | 0.14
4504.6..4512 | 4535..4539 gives 147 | 15.06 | 0.23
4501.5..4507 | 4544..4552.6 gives 144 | 14.62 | 0.12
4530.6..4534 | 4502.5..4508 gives 134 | 13.62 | 0.14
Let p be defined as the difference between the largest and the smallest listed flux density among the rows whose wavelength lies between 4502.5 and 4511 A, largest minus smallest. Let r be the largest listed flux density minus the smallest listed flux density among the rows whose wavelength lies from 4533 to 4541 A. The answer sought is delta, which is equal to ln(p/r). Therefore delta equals -0.4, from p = 0.70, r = 1.0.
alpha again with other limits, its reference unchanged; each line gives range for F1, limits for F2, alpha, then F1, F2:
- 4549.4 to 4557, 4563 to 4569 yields 0.50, 0.969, 0.2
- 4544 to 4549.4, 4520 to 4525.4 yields 0.09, 0.956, 1.1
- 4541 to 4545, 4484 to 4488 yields 0.14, 0.977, 0.7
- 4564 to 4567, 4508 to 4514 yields 0.53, 1.000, 0.2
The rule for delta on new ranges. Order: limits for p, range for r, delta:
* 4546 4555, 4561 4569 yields -1.0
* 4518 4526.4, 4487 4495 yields 0.2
